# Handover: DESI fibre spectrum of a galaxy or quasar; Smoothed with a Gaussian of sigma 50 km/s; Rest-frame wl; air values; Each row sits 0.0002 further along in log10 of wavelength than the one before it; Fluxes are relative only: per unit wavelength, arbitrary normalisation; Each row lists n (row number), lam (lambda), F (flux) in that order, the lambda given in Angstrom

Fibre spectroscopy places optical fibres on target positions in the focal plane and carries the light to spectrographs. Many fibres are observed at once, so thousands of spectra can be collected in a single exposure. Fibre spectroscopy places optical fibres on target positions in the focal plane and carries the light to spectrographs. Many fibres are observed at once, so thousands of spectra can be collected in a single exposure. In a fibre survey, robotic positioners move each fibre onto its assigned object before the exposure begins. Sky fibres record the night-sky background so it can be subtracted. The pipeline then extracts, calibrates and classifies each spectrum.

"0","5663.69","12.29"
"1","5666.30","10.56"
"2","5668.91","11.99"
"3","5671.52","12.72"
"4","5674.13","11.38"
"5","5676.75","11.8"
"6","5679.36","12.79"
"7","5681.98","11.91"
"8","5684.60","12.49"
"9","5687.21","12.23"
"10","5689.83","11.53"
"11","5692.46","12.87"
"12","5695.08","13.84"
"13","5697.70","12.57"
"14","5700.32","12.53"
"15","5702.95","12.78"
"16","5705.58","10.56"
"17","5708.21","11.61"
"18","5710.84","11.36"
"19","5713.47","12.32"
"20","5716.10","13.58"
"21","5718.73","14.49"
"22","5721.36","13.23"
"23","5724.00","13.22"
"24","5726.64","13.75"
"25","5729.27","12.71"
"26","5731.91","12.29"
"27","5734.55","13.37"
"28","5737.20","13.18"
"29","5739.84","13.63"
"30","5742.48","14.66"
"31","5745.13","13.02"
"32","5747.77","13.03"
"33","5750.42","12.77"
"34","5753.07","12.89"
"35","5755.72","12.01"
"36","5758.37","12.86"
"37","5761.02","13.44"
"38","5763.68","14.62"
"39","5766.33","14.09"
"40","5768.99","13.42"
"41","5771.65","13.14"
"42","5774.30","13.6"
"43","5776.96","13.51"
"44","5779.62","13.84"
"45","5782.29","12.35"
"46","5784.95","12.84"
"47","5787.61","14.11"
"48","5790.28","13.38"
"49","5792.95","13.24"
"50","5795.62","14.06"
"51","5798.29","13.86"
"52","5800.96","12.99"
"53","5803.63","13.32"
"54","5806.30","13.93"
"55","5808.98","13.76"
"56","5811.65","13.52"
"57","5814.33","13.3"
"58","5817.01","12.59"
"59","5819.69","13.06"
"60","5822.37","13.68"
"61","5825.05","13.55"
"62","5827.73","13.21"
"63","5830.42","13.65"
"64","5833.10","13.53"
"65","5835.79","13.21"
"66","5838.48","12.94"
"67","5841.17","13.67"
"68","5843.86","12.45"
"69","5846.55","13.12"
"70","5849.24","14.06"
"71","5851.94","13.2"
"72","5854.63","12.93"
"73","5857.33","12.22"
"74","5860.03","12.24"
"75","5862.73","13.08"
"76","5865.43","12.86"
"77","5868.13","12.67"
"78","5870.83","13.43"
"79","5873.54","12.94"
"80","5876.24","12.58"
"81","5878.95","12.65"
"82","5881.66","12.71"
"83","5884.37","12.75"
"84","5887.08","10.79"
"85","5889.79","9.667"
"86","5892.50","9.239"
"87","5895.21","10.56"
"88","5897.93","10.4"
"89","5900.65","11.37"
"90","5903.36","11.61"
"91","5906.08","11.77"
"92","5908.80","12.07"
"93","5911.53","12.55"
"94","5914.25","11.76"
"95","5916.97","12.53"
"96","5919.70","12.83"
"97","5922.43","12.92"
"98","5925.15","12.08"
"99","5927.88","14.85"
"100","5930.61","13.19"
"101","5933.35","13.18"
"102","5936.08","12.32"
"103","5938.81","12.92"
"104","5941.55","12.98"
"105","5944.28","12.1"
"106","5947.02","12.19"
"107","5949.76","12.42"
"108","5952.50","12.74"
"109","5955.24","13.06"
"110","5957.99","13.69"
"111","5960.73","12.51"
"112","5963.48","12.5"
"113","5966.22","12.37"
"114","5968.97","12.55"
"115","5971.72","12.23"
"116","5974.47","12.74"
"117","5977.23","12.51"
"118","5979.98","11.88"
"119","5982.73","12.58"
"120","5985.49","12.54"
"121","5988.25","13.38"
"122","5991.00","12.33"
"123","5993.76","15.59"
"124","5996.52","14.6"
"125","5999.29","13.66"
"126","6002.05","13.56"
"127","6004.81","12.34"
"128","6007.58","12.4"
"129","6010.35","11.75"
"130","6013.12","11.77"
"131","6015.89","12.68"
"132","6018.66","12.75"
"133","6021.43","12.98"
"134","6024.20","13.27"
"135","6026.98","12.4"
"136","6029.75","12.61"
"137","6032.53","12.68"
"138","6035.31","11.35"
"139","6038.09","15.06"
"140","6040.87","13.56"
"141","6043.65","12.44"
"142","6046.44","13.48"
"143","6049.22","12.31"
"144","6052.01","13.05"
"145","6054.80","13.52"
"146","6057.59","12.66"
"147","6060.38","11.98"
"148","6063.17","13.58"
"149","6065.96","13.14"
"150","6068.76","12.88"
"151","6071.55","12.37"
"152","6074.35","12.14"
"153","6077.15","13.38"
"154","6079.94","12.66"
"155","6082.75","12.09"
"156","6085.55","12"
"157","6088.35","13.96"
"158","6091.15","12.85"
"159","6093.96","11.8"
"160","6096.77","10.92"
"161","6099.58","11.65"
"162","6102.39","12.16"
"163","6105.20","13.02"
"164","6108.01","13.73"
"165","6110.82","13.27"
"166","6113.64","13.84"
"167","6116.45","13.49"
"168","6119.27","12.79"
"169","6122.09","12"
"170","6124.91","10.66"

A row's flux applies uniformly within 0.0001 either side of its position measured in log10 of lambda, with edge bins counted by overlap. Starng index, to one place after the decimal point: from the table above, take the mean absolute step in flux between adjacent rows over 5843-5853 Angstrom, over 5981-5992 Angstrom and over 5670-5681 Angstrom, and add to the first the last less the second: 1.1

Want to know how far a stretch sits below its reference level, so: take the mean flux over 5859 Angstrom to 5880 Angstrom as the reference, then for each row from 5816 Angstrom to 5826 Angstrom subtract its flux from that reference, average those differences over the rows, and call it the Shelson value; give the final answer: -0.41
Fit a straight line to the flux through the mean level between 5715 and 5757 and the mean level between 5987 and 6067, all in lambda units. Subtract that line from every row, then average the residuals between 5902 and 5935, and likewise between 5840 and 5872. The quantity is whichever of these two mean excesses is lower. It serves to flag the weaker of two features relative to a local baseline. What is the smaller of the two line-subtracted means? -0.48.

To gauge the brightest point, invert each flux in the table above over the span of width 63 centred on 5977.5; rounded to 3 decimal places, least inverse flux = 0.064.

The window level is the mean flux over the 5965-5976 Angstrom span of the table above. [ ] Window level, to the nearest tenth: 12.5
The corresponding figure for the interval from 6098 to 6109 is 12.6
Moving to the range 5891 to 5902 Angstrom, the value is 10.4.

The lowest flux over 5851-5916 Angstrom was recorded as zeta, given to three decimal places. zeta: 9.239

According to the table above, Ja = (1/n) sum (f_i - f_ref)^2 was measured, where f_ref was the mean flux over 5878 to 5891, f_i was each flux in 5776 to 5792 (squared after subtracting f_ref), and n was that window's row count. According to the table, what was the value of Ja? 3.0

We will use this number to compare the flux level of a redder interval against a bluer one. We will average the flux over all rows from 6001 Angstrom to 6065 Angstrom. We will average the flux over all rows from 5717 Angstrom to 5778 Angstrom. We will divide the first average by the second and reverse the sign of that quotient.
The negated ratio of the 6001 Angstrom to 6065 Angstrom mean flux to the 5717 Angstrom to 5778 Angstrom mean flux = -0.96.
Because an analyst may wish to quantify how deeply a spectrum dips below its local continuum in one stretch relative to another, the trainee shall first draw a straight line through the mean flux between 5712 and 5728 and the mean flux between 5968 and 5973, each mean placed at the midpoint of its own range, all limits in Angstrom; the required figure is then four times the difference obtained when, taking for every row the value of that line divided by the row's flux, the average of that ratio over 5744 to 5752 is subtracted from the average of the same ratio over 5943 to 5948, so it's 0.0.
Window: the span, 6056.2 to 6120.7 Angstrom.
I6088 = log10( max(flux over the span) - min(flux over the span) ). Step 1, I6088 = 0.48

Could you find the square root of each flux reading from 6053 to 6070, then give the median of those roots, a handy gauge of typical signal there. 3.61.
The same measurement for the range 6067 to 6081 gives 3.56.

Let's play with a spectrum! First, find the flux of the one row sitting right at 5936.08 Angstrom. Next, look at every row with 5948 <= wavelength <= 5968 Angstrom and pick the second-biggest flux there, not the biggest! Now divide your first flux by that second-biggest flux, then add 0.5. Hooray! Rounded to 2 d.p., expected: 1.44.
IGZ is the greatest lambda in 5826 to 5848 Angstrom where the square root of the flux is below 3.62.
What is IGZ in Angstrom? 5843.86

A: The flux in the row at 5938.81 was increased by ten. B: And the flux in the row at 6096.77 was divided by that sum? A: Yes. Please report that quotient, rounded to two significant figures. 0.48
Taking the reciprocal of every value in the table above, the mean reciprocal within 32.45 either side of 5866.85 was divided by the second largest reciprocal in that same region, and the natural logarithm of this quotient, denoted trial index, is -0.23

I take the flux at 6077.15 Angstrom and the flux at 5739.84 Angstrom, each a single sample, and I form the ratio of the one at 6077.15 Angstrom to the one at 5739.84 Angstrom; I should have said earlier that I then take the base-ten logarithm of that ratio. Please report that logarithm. -0.01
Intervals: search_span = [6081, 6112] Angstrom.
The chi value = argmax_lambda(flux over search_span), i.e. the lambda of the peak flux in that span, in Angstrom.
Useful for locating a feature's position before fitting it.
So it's 6088.35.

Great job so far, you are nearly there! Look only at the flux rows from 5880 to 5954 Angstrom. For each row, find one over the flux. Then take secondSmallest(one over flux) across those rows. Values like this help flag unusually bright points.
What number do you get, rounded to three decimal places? 0.076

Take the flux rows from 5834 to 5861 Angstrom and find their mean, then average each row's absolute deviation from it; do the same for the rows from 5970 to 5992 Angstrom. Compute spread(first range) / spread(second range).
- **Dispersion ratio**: 1.6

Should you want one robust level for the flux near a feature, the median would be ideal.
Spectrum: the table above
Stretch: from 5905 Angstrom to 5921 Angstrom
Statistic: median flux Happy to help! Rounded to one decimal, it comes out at 12.3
